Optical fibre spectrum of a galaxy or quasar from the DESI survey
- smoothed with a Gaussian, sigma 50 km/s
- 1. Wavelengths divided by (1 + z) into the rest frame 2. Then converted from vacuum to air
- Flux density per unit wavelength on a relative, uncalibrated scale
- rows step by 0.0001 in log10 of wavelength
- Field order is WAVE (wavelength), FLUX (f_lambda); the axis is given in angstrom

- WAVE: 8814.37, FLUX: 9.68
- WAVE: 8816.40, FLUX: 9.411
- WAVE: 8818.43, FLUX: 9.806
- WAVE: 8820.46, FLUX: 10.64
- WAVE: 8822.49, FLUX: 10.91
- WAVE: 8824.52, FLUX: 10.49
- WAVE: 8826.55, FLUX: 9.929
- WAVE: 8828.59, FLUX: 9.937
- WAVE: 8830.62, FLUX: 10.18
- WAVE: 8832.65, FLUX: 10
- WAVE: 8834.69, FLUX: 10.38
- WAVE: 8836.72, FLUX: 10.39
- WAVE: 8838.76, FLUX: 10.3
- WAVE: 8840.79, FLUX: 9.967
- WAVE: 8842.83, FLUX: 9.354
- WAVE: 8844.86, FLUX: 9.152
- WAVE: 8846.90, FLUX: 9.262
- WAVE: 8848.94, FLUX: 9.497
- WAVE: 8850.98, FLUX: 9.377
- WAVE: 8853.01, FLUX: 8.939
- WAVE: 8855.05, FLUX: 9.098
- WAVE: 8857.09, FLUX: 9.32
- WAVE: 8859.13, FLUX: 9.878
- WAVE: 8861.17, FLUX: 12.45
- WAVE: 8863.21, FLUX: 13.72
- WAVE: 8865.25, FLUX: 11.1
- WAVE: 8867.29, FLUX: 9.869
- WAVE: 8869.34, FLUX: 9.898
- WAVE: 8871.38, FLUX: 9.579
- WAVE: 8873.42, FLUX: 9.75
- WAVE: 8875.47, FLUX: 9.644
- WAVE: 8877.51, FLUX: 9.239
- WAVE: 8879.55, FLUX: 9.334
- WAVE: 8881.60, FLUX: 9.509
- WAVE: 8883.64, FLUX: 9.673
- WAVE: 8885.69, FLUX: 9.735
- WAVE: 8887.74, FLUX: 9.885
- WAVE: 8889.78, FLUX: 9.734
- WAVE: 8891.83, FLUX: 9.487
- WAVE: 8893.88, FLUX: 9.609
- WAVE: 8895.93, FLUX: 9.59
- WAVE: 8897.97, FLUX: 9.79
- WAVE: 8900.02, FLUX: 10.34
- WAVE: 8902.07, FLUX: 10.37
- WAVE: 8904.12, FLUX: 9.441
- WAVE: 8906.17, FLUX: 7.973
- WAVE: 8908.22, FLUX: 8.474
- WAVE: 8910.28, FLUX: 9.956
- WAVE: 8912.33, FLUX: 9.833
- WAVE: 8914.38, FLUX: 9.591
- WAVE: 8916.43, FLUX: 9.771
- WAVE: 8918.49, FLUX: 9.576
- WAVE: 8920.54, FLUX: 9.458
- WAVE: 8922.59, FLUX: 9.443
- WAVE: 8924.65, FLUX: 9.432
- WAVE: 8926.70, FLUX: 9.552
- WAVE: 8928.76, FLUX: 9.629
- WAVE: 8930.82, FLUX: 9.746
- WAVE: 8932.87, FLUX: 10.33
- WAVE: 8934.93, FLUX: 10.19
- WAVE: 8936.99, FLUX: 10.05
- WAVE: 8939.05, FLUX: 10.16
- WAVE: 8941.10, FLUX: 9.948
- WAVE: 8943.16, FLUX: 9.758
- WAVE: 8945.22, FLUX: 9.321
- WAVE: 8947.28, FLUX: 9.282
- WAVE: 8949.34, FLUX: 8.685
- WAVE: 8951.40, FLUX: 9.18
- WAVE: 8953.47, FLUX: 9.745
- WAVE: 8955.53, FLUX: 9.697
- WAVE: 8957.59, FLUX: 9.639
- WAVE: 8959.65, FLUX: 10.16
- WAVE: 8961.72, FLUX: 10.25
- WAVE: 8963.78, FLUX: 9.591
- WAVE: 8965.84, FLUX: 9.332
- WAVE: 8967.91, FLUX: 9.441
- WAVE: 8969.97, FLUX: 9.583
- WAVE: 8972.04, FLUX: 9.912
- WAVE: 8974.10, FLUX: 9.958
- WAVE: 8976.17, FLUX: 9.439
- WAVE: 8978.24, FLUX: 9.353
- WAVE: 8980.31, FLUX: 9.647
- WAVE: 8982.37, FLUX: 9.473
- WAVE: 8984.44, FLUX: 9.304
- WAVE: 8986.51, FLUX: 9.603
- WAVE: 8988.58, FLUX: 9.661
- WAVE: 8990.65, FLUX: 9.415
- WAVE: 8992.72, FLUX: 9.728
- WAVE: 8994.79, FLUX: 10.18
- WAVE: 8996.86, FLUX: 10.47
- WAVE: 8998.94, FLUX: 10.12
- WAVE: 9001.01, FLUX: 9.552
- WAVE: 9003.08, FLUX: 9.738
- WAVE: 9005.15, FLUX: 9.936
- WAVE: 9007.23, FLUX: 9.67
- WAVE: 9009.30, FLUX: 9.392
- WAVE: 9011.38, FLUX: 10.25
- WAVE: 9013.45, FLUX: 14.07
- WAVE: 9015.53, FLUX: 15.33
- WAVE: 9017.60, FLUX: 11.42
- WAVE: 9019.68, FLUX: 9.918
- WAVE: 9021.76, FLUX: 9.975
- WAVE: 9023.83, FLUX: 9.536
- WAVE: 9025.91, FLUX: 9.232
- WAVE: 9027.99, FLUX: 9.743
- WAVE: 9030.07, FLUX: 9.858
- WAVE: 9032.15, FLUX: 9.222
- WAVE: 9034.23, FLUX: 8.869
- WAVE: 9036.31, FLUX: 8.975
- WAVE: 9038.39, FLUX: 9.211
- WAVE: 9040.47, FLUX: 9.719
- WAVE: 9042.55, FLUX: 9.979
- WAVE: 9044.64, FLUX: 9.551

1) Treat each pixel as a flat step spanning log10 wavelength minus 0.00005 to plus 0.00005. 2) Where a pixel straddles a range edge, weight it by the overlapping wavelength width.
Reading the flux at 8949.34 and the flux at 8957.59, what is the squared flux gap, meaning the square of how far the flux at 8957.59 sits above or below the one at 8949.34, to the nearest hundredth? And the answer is 0.91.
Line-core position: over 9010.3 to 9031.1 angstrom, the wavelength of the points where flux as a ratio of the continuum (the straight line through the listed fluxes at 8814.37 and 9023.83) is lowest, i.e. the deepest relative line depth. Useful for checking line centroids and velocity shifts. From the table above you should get 9025.91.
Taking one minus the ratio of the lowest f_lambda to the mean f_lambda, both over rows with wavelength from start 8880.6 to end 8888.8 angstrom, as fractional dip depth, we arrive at 0.020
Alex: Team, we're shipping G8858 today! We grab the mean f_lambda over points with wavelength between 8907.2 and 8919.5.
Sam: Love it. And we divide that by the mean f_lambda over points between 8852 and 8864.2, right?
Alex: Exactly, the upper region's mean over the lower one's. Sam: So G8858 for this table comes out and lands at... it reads 0.90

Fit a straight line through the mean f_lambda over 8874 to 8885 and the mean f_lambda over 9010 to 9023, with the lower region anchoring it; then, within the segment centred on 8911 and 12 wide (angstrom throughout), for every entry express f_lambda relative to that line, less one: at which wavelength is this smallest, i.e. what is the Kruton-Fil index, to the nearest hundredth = 8906.17 angstrom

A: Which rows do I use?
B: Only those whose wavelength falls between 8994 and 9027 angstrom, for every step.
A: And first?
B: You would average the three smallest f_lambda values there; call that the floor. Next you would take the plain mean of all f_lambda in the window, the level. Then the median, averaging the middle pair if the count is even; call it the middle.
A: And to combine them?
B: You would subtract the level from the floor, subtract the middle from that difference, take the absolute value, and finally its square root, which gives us 3.33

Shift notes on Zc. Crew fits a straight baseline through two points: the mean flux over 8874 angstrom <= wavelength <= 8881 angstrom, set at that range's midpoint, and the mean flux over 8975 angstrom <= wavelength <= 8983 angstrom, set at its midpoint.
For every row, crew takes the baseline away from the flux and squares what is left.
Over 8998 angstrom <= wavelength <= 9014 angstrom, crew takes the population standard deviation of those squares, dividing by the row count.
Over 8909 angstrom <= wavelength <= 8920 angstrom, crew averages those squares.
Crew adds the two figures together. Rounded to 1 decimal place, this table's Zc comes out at 7.0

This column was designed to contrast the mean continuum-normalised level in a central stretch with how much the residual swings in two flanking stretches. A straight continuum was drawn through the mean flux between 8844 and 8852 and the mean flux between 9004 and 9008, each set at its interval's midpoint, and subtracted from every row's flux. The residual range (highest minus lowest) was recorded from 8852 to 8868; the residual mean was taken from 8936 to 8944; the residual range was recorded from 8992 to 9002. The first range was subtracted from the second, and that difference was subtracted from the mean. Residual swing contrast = 4.2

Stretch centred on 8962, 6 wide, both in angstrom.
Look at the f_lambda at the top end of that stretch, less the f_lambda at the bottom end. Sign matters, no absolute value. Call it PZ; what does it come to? -0.6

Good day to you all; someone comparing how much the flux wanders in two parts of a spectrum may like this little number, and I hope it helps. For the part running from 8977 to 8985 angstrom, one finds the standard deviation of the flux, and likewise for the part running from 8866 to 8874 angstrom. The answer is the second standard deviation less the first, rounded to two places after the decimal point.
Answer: -0.01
